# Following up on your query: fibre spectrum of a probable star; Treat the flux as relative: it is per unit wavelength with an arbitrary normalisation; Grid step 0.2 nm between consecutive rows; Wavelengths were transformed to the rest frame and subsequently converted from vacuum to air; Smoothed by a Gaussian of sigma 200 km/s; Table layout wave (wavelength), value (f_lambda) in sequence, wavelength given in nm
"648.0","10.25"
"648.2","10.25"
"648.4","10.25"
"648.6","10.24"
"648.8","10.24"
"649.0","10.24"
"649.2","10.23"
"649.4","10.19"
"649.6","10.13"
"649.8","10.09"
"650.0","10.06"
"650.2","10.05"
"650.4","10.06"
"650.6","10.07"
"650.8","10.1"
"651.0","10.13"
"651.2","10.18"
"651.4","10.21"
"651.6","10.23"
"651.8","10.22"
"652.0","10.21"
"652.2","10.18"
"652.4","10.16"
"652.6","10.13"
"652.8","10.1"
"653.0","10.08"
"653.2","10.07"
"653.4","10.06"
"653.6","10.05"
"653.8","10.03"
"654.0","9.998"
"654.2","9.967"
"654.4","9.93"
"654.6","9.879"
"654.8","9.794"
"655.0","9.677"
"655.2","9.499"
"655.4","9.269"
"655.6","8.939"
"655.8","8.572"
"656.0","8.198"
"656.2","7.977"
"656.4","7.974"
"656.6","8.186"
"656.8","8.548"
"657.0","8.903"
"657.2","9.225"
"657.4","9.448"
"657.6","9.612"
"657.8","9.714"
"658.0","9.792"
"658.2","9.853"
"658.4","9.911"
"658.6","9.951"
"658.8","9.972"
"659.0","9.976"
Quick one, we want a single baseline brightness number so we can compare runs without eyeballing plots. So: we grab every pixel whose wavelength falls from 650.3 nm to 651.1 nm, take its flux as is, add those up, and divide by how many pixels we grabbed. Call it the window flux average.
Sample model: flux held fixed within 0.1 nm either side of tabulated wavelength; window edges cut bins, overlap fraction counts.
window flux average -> 10.09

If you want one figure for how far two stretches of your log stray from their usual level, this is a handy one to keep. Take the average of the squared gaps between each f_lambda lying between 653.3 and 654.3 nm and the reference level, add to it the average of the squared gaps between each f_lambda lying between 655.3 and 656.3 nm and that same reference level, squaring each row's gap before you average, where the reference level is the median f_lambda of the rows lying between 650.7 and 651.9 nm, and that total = 2.83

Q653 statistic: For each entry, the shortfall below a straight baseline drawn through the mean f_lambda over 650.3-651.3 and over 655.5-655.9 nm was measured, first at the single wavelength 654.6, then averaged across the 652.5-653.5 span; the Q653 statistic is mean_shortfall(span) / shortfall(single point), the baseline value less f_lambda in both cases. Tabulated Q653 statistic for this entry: 0.72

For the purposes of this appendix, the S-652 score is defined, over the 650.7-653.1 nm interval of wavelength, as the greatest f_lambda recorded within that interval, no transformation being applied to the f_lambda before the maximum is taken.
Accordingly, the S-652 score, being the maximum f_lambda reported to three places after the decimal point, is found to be 10.230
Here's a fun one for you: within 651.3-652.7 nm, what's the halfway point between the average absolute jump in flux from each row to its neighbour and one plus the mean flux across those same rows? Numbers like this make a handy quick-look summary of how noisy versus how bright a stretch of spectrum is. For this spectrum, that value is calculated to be 5.61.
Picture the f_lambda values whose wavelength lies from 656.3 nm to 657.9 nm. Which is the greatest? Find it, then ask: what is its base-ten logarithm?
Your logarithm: 0.99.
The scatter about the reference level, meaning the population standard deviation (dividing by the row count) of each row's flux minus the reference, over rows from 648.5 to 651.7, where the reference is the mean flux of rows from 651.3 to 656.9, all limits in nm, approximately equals 0.1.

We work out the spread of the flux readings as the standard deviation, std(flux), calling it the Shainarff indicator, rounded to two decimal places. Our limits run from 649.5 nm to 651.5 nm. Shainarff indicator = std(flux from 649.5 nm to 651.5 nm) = 0.05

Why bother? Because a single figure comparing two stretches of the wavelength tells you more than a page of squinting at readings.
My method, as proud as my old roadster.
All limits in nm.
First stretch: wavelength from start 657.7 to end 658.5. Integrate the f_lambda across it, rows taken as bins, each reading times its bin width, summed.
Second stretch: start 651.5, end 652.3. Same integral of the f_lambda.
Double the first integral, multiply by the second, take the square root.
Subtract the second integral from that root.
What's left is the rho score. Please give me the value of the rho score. 3.16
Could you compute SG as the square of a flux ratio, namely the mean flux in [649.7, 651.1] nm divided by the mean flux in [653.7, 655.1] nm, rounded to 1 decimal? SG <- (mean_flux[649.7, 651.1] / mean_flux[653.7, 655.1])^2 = 1.0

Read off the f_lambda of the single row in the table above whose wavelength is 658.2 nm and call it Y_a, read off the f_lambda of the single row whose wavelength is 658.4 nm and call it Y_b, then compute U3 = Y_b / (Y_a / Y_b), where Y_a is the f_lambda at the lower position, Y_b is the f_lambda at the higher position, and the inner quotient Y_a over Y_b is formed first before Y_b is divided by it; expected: 10.0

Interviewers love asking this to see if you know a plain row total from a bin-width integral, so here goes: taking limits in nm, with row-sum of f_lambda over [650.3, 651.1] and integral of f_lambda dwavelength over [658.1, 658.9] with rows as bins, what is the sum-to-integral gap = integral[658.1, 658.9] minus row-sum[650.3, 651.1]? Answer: -32.4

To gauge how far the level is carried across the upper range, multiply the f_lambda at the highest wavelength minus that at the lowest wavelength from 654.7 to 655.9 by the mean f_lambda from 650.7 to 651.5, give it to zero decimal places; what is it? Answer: -12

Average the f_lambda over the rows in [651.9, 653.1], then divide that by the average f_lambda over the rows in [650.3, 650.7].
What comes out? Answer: 1.01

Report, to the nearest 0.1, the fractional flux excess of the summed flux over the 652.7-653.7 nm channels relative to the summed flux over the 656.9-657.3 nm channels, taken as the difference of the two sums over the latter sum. 1.8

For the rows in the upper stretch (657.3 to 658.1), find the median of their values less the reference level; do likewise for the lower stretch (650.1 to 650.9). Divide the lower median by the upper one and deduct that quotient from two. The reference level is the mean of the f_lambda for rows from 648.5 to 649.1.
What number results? 1.7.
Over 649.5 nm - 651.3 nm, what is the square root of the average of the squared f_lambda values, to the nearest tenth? 10.1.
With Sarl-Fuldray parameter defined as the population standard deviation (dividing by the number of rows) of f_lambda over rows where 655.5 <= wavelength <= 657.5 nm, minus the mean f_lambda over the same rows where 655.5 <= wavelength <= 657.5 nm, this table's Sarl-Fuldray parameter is -8.10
